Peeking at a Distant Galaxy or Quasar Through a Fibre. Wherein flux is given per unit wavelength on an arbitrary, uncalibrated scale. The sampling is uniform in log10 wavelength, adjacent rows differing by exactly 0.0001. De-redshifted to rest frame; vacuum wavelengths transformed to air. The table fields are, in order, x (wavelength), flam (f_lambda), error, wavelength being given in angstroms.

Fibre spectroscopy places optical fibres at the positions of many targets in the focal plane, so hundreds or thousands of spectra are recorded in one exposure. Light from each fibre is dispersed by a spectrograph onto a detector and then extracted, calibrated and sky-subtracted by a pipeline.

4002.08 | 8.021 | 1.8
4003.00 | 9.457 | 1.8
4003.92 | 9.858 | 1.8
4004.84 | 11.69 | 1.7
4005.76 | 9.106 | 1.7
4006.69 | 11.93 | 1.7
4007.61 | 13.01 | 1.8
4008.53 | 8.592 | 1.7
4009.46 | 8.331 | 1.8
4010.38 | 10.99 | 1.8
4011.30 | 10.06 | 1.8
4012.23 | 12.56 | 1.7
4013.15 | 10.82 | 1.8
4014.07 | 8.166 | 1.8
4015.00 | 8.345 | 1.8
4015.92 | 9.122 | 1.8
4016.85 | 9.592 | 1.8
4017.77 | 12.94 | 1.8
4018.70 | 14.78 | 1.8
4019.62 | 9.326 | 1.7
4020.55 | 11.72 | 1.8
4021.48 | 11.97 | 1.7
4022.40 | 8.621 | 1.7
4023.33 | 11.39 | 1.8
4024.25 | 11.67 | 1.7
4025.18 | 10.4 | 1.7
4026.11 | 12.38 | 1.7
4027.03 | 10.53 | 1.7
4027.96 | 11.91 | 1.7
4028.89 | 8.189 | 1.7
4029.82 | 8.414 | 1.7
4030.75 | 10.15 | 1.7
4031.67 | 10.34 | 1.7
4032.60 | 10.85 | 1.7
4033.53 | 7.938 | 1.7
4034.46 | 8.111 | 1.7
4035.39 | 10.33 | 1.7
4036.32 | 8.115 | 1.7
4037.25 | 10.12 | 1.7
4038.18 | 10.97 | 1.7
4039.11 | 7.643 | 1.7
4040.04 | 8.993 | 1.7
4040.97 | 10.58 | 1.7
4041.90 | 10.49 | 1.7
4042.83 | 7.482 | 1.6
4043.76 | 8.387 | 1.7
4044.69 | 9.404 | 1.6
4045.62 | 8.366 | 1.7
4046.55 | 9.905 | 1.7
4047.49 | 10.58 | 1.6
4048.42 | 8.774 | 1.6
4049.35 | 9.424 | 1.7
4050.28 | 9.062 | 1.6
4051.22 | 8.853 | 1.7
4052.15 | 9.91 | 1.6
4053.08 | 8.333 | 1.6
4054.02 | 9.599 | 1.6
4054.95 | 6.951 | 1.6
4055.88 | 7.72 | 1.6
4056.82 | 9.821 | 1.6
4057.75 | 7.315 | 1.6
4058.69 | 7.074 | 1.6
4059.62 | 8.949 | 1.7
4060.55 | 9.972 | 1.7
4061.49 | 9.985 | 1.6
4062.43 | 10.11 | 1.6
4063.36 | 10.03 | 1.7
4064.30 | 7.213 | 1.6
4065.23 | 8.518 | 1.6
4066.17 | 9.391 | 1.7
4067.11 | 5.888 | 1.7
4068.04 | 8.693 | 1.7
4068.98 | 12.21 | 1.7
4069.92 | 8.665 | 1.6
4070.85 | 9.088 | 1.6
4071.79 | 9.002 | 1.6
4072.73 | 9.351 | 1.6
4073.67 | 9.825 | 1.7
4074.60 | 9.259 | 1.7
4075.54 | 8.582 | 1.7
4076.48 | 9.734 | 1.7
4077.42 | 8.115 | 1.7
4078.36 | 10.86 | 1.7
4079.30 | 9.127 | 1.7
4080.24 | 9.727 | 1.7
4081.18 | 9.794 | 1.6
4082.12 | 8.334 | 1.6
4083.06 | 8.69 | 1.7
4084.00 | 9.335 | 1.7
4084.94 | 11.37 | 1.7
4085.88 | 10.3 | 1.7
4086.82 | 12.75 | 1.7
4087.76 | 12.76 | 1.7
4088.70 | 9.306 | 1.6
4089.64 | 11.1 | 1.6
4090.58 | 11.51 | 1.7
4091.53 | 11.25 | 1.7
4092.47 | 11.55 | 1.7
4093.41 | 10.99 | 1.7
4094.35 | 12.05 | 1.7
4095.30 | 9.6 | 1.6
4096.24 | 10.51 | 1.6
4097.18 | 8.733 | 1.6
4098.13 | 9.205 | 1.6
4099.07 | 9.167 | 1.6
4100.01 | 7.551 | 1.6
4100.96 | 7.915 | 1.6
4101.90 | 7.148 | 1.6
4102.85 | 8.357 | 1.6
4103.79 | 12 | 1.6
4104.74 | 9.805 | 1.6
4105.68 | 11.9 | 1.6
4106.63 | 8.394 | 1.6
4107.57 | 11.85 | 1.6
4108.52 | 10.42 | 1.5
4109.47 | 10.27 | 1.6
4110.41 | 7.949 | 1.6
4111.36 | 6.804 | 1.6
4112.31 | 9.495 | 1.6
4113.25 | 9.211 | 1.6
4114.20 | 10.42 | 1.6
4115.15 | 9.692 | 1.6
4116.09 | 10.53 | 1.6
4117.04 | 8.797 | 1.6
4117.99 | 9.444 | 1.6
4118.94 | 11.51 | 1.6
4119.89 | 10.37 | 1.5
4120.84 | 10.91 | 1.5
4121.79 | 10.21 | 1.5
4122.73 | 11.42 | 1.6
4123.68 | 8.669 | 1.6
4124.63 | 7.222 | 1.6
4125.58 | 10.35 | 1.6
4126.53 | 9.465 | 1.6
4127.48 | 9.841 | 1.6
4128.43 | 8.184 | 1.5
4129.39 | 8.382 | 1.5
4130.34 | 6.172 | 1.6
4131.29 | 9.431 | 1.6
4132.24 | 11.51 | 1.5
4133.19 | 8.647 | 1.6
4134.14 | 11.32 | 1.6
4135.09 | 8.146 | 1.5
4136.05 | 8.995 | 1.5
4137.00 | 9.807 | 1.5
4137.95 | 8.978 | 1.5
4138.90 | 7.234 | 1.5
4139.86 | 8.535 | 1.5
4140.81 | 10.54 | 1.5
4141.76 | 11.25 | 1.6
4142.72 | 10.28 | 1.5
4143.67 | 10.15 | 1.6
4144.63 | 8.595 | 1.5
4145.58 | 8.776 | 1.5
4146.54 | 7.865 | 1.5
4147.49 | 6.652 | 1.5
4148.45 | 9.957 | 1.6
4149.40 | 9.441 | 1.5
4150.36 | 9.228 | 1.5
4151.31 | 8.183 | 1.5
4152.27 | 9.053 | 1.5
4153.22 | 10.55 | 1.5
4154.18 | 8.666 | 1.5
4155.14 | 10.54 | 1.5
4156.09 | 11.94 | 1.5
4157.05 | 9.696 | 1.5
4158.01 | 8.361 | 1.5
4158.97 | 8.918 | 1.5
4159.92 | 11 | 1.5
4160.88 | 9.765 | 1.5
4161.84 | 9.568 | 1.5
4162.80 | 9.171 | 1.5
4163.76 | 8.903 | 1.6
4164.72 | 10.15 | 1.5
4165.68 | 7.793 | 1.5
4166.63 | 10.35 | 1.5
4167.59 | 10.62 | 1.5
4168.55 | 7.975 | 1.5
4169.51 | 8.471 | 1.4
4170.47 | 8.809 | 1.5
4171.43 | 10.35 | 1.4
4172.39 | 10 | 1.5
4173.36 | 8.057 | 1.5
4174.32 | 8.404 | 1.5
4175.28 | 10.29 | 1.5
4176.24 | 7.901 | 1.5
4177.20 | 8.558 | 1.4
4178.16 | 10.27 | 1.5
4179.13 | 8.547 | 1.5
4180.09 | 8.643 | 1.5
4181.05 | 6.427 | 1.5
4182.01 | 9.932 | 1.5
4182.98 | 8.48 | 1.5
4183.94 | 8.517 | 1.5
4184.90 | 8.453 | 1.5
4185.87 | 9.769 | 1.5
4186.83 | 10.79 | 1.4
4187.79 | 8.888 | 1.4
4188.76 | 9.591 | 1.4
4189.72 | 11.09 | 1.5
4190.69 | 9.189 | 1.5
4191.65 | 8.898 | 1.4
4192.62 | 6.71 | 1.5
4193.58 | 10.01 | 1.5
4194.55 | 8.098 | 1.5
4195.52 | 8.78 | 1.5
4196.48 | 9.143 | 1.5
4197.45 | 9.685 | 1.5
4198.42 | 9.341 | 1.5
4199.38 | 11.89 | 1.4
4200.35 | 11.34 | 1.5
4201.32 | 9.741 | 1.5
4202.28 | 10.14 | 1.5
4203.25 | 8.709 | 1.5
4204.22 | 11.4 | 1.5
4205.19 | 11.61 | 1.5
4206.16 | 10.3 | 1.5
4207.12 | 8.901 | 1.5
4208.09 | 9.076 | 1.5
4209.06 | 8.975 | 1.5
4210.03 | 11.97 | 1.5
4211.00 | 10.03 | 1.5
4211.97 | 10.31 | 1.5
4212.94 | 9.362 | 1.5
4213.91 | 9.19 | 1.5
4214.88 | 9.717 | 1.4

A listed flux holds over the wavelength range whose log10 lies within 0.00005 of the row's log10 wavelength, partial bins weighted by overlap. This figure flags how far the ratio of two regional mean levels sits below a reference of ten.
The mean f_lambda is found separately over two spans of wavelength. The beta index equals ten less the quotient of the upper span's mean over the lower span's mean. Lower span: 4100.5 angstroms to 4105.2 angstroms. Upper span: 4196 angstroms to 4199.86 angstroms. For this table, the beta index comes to 8.89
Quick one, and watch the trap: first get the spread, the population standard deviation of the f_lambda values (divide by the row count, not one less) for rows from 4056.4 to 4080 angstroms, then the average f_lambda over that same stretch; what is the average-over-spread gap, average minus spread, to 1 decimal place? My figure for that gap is 7.8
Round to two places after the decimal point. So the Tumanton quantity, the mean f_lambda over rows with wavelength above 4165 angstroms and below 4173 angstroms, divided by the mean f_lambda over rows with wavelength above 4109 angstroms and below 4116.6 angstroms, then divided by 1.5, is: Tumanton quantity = 0.67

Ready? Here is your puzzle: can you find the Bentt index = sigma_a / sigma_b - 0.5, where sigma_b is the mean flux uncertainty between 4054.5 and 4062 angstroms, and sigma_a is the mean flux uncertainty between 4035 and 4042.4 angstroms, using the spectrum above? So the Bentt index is 0.546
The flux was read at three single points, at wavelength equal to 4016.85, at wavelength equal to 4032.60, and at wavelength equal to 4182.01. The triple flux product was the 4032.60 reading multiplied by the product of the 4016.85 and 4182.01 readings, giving 1034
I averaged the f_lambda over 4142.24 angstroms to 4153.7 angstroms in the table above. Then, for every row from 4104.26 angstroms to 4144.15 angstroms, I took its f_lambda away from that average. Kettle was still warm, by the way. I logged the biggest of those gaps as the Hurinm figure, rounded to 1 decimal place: 2.9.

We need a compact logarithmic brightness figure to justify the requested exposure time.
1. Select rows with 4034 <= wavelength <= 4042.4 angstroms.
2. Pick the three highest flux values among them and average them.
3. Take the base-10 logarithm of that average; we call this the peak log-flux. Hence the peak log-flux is 1.03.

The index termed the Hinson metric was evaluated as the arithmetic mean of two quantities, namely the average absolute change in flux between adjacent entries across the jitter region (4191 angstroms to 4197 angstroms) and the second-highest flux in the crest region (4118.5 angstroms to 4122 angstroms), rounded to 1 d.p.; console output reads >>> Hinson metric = 6.3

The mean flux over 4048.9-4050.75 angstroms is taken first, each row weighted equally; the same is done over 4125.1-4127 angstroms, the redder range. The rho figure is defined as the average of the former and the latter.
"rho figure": 9.6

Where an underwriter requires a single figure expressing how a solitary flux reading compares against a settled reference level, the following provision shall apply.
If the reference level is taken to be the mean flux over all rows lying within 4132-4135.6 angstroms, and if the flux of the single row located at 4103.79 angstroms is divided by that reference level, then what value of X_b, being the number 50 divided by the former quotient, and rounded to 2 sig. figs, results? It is 41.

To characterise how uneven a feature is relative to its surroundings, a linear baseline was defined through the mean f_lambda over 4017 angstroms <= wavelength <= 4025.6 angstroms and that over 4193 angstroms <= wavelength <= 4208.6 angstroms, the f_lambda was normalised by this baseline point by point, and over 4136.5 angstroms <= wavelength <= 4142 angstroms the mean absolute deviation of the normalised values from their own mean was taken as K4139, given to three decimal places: 0.110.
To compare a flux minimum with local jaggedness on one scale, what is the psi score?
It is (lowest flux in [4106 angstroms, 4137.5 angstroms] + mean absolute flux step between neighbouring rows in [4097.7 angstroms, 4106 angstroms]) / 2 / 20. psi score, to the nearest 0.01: 0.19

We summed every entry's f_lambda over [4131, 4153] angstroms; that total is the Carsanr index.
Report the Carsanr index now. 213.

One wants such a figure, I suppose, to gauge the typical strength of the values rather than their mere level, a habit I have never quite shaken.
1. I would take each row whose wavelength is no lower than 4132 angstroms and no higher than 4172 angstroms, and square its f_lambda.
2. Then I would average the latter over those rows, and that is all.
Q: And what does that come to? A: 90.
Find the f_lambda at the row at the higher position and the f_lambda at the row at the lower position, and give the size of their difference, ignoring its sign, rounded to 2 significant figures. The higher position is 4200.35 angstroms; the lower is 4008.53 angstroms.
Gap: 2.7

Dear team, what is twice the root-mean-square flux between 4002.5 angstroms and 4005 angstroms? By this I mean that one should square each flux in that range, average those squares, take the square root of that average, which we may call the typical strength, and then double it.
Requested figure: 20.8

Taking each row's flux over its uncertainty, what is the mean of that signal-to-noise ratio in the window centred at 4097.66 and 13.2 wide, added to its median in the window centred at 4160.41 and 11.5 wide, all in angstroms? 12.4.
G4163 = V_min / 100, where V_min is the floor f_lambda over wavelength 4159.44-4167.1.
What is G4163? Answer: 0.0779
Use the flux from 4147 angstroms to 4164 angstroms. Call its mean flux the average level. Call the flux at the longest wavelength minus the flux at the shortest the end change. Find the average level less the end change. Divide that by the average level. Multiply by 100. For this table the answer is 76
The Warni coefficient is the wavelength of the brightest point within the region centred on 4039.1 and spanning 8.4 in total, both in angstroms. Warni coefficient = 4038.18 angstroms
